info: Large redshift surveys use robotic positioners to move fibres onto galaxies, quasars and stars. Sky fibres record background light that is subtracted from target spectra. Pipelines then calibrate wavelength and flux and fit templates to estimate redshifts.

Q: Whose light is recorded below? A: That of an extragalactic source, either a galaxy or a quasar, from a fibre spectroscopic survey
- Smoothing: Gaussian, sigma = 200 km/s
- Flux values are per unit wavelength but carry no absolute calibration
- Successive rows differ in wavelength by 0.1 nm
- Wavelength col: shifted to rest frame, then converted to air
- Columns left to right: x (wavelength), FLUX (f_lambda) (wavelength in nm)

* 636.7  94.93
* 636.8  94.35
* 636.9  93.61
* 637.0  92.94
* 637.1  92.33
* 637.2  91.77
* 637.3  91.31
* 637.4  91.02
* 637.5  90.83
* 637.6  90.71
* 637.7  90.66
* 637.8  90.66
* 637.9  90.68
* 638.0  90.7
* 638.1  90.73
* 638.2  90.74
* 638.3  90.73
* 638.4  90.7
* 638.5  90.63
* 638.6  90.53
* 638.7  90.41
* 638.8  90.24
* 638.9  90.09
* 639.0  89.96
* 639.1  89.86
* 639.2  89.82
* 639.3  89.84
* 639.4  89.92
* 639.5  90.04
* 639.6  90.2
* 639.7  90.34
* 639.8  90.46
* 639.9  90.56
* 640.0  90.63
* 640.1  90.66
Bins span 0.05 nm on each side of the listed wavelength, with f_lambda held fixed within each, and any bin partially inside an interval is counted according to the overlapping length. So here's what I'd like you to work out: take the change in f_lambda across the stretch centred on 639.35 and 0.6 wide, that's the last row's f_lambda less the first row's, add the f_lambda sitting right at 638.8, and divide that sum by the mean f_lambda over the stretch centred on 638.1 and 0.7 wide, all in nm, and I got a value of 0.999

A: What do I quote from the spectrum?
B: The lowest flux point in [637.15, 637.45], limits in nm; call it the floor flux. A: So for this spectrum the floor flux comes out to 91.02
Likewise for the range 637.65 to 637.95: 90.66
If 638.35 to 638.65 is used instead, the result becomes 90.53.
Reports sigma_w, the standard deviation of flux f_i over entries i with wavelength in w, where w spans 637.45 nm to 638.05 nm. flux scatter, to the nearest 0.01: 0.06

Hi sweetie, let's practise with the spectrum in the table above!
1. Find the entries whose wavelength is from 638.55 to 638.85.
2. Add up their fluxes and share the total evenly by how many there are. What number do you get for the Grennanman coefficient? 90.4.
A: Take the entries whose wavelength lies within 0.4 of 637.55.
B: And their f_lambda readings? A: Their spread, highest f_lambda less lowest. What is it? 1.11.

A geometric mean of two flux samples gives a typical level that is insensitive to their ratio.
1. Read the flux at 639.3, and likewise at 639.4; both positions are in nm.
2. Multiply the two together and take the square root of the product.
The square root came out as 89.9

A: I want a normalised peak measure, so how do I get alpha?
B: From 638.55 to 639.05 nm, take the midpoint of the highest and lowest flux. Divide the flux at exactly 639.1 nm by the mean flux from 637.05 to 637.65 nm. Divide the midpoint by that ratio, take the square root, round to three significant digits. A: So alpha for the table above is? 9.58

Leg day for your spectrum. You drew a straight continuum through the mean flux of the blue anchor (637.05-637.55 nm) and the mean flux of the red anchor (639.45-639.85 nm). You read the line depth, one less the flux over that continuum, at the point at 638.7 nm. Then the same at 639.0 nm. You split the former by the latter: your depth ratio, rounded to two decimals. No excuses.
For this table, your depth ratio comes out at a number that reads 0.53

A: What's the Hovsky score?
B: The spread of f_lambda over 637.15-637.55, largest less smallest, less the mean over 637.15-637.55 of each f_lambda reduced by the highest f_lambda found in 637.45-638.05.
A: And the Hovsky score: 0.54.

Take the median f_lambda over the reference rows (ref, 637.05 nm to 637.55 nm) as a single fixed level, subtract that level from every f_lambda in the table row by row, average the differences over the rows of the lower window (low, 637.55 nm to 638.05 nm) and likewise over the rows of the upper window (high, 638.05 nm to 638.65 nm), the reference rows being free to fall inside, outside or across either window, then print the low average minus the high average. 0.01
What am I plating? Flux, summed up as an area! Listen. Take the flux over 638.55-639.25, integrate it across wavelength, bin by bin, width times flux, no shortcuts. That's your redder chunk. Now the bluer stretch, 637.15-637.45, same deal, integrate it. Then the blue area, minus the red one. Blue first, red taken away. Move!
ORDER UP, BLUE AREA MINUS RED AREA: -36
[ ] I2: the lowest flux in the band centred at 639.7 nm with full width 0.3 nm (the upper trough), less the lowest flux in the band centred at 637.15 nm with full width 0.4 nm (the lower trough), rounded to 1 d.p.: -1.1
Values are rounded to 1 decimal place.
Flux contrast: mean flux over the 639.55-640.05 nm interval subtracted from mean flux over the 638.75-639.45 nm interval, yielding -0.5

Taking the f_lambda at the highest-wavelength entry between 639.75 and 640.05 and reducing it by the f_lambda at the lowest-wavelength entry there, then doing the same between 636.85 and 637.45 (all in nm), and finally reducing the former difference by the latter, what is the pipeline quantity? 2.8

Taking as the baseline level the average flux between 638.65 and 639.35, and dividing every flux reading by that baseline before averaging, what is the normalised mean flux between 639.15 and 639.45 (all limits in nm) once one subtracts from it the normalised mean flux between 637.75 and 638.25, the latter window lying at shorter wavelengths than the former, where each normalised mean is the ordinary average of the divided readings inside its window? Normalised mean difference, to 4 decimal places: -0.0094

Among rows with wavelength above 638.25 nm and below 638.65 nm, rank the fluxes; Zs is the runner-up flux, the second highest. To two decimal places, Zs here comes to 90.70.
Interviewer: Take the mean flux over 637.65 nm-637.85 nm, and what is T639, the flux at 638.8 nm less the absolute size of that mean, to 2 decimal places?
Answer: -0.42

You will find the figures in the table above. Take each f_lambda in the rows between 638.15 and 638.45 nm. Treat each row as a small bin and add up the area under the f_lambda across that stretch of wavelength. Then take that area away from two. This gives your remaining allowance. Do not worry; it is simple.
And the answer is -25.2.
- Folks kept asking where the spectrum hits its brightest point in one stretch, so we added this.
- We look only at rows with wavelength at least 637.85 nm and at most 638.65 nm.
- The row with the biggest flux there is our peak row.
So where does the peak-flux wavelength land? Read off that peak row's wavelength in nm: 638.2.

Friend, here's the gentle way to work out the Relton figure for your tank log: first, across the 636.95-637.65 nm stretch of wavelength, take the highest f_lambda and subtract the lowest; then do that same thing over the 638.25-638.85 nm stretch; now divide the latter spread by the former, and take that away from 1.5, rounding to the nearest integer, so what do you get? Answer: 1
